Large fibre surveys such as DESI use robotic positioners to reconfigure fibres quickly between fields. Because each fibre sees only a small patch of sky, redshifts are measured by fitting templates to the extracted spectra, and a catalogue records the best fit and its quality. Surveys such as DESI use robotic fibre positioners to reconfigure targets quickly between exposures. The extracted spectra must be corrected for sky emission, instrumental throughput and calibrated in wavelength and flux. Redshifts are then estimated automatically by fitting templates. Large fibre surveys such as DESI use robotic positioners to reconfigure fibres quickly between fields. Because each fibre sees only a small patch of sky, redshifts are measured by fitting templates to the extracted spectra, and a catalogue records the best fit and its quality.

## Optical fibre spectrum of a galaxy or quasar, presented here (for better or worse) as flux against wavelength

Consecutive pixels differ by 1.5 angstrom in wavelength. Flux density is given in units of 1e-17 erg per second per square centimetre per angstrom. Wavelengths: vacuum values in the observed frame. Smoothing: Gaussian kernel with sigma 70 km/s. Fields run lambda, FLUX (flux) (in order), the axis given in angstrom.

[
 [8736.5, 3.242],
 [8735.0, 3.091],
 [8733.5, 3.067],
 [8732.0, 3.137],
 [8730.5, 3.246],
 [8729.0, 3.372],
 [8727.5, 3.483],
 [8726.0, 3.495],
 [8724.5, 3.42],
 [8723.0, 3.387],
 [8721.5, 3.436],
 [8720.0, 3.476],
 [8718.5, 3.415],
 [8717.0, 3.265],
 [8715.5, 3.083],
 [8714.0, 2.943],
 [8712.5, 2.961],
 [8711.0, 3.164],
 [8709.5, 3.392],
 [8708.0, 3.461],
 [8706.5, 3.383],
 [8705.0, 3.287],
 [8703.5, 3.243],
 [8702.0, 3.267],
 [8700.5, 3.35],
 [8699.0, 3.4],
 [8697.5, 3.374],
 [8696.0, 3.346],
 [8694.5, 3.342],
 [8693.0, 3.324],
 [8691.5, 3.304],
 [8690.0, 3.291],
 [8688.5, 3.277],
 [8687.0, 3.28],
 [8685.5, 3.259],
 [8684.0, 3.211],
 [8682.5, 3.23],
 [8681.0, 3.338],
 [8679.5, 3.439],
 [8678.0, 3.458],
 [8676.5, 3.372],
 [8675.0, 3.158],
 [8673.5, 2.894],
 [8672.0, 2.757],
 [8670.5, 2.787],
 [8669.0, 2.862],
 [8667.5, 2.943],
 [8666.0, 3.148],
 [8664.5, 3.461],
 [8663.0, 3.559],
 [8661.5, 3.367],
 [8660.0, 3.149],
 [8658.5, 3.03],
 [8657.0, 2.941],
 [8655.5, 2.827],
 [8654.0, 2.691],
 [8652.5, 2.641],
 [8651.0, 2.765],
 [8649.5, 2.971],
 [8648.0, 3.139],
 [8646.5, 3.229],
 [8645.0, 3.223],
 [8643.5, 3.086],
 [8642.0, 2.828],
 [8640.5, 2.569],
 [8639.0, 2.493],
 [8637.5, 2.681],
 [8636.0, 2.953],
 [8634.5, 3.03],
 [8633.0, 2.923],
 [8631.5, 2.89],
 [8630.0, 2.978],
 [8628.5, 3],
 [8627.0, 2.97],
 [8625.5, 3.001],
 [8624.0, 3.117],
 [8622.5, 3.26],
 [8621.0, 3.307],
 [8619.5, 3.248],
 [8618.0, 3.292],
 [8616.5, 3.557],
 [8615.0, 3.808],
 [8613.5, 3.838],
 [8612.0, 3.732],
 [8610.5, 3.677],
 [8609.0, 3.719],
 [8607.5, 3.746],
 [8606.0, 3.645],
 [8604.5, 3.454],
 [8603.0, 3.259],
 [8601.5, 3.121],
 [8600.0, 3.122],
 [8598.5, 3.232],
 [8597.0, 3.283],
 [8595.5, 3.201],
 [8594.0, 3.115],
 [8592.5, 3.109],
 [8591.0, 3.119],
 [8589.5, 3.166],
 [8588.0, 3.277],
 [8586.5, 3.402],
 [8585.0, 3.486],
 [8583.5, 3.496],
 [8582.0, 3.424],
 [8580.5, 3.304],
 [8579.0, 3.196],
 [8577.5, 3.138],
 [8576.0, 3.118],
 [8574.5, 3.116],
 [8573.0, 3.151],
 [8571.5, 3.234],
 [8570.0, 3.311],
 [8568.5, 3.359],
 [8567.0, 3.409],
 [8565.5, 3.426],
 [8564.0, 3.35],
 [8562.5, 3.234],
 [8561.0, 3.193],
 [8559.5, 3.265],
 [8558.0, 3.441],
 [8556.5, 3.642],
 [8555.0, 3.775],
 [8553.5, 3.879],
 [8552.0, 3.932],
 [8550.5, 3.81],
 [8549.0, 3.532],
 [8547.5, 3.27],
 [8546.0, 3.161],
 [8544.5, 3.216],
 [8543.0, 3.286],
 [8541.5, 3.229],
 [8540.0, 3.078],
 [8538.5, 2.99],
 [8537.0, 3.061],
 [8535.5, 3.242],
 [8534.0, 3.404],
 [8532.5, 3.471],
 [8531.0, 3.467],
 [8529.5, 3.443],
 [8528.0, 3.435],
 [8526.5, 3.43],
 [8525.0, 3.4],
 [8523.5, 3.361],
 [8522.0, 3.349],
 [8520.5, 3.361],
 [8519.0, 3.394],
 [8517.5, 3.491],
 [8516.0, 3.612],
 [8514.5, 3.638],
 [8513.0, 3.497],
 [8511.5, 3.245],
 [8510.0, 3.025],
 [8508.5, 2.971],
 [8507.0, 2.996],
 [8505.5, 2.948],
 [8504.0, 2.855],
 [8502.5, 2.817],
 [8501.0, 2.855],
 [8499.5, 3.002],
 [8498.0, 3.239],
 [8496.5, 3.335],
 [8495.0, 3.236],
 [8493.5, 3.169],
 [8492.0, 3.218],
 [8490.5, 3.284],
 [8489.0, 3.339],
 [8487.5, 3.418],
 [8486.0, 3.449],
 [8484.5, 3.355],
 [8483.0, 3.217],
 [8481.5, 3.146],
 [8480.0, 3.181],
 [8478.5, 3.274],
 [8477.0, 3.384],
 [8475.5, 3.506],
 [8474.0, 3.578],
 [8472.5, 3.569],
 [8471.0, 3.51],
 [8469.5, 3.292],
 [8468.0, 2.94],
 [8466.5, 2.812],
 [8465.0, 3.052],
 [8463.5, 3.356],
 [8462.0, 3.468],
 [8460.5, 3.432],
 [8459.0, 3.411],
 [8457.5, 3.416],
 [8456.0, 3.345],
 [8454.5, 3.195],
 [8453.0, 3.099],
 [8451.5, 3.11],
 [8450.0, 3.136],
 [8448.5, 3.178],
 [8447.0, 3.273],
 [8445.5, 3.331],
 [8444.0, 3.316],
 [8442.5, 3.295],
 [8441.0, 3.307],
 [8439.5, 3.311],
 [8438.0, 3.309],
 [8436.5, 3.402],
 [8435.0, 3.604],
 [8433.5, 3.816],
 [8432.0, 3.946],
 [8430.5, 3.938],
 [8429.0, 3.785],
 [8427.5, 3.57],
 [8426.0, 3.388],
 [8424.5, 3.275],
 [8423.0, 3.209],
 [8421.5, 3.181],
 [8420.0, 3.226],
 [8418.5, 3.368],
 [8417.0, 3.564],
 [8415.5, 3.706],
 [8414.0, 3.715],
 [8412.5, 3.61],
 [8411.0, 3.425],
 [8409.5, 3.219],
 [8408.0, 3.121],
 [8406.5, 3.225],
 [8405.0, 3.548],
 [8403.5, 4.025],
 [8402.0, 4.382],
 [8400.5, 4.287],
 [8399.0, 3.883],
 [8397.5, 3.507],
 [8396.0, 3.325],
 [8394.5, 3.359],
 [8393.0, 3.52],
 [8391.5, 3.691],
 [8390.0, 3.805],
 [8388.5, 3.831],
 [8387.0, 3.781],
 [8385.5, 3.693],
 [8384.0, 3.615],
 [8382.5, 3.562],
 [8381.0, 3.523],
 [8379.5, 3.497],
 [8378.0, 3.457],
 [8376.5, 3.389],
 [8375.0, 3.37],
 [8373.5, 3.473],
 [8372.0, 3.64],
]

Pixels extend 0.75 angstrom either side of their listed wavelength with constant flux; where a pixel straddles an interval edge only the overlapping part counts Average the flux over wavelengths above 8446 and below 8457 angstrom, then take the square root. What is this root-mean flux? 1.79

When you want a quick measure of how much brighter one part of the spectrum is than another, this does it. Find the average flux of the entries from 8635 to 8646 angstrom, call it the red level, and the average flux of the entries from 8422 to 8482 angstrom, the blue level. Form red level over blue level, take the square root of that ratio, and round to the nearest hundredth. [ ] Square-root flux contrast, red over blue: 0.92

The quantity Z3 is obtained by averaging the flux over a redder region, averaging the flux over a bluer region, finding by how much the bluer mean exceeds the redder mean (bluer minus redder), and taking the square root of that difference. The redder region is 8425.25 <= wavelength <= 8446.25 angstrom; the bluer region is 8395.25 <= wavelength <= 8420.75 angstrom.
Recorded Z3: 0.3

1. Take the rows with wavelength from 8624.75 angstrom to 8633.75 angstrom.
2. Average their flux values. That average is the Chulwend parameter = 3.0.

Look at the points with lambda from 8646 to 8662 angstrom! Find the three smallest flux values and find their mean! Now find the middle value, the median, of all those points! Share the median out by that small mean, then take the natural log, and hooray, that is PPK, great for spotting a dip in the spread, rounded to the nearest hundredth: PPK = 0.10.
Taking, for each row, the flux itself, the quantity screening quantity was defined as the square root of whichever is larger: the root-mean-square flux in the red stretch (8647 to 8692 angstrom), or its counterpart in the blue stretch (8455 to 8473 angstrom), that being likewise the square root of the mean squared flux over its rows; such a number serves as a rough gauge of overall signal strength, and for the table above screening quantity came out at 1.82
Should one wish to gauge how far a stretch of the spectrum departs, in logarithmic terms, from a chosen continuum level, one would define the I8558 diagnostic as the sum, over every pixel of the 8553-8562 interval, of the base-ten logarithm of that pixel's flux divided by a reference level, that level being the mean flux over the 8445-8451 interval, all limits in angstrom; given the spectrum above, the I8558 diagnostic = 0.23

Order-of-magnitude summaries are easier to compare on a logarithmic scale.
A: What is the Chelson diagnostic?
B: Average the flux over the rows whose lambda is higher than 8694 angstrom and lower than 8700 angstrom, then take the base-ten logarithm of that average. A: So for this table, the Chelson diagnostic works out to 0.527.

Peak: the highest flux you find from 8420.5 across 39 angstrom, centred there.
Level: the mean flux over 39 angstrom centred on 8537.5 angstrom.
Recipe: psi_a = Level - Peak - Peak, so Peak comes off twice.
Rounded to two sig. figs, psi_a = -5.4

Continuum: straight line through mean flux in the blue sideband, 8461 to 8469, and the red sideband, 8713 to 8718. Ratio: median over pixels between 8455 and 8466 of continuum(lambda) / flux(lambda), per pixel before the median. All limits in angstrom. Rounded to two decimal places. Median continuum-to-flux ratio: 0.92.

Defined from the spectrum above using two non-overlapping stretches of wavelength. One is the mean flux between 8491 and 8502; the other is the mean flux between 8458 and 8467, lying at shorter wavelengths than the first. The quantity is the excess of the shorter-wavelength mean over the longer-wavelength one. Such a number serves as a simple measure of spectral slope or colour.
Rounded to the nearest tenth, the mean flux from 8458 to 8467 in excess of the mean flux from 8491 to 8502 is 0.1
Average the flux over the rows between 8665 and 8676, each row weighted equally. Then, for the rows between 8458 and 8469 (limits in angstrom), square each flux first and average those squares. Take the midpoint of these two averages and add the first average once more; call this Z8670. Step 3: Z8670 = 9.6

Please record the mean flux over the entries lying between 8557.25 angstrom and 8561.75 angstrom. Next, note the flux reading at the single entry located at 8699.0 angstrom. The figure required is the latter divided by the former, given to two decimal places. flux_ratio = 1.03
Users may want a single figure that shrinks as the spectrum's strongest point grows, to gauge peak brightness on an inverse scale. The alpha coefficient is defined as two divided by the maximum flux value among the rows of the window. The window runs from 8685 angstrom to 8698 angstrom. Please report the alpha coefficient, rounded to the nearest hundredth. 0.59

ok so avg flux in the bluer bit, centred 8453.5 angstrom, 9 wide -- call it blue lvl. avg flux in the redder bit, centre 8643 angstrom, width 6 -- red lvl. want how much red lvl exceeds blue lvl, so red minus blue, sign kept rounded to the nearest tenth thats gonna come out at -0.3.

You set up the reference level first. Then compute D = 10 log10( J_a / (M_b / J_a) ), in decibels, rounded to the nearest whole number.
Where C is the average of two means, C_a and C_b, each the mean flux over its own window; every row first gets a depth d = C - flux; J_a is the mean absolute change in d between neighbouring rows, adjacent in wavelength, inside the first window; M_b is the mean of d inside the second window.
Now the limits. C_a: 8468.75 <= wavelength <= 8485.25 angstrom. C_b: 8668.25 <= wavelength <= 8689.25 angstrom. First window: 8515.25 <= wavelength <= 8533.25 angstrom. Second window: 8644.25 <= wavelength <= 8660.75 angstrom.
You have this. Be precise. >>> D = -24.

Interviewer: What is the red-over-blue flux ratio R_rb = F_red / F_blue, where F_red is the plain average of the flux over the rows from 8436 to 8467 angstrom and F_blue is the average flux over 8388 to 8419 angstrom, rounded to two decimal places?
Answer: 0.90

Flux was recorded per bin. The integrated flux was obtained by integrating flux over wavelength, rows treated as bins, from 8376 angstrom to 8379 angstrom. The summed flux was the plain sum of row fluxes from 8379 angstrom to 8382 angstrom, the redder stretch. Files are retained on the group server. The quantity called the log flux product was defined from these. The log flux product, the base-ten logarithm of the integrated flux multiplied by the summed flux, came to 1.86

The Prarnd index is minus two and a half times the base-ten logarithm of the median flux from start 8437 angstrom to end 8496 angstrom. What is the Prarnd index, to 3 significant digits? -1.30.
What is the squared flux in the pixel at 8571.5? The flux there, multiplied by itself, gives 10.5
